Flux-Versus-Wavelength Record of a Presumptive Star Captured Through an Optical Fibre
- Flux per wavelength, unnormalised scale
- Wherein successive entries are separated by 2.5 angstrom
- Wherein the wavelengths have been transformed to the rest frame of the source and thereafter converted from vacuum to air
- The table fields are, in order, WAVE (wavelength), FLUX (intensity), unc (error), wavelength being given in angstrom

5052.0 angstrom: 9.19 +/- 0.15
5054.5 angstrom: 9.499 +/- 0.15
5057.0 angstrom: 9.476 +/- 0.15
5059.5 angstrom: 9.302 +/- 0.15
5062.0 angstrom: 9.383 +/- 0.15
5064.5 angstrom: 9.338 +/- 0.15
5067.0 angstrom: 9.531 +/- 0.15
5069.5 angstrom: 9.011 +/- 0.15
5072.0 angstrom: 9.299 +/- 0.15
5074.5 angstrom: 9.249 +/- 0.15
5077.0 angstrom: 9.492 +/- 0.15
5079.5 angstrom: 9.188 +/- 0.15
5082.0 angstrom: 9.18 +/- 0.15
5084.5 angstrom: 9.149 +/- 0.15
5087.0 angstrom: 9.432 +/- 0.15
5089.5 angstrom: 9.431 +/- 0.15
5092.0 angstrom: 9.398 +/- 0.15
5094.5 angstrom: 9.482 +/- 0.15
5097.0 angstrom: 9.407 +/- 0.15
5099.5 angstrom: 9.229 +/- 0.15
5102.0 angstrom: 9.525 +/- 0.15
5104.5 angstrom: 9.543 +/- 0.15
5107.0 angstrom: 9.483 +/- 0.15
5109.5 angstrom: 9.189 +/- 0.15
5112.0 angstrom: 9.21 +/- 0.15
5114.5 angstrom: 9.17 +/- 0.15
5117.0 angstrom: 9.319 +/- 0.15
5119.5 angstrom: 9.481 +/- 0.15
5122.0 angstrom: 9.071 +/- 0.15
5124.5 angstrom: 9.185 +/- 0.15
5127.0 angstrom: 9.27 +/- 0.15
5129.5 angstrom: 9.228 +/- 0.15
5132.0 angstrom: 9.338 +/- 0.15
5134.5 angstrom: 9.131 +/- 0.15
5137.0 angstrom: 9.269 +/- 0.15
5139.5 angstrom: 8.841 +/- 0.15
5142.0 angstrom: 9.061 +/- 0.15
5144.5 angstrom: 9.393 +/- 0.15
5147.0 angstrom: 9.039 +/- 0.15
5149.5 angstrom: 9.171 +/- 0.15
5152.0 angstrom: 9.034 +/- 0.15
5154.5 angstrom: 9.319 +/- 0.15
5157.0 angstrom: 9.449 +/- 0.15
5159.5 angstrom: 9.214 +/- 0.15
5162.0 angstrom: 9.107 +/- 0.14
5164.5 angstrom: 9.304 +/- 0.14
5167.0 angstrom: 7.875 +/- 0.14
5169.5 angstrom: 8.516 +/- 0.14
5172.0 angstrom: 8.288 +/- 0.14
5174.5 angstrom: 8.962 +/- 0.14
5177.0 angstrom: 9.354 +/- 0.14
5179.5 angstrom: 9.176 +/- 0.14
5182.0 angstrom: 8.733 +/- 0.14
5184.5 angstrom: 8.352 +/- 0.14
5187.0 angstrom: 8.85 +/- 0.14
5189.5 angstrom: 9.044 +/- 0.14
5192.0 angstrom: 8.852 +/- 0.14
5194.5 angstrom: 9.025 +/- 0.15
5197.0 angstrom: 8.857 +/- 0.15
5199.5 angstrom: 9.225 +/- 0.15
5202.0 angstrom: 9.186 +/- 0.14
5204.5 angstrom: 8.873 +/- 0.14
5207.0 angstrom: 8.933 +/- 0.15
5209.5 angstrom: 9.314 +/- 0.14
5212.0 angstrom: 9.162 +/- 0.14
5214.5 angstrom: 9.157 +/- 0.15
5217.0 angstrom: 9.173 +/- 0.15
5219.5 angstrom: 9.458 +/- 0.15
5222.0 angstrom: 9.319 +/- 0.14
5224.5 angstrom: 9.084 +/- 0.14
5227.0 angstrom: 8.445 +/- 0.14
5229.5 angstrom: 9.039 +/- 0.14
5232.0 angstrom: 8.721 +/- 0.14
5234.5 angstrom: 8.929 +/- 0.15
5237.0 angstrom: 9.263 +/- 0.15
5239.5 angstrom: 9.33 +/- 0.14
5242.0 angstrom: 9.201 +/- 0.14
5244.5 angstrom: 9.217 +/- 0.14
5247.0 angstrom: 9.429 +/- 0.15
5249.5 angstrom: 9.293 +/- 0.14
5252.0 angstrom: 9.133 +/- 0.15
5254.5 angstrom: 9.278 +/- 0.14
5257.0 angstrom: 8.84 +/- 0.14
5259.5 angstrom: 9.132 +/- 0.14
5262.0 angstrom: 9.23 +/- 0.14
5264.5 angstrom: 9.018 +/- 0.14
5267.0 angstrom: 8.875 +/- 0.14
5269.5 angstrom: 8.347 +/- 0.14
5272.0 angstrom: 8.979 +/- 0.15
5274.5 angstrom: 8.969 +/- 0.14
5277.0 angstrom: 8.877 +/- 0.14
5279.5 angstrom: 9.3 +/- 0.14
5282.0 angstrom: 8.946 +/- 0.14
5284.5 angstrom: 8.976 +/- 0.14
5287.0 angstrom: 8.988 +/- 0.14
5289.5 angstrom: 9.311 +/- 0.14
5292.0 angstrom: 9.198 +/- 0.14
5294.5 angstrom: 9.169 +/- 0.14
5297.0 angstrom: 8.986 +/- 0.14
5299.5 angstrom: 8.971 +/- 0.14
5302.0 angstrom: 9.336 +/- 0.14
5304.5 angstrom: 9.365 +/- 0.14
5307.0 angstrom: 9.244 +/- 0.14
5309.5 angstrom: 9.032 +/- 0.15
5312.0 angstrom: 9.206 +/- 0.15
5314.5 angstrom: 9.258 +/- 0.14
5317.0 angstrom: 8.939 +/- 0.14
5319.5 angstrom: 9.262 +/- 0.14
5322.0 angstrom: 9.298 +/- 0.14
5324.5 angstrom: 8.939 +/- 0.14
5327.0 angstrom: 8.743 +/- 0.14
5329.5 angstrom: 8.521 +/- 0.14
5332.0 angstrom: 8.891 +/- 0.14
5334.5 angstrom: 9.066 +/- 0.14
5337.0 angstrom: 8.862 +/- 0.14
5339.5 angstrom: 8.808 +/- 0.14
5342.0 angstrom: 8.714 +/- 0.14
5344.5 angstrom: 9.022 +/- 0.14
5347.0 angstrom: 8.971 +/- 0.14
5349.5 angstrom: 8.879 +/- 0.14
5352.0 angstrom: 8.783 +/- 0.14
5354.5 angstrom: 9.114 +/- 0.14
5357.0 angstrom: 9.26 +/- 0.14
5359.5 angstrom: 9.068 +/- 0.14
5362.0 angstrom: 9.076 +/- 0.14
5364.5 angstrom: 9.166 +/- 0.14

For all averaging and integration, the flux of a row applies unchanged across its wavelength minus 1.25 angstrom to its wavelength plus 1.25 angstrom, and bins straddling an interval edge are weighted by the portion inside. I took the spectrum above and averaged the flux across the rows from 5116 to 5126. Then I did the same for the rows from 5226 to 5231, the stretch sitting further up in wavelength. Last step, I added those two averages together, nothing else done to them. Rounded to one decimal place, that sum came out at 18.0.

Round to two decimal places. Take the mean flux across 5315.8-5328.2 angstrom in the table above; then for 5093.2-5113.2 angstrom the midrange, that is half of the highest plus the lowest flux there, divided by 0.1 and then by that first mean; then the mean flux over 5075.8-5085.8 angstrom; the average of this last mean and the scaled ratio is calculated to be 9.81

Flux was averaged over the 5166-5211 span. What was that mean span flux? 8.86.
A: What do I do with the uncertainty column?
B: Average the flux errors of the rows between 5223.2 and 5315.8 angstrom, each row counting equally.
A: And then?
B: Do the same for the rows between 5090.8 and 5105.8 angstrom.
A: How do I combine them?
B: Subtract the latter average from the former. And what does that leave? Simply -0.0081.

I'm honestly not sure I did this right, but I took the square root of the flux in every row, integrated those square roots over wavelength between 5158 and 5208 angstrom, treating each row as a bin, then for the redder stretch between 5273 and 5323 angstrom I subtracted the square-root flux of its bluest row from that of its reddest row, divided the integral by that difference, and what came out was 2738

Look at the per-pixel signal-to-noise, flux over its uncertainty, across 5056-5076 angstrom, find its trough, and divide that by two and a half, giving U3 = 24.0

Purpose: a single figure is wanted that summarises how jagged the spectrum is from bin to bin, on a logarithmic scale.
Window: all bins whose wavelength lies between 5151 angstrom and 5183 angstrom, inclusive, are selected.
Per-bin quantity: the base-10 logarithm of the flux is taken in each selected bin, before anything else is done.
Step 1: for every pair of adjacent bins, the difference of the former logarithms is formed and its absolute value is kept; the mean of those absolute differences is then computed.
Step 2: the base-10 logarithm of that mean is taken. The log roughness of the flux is -1.69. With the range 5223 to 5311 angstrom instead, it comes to -1.97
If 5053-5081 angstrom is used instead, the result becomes -2.05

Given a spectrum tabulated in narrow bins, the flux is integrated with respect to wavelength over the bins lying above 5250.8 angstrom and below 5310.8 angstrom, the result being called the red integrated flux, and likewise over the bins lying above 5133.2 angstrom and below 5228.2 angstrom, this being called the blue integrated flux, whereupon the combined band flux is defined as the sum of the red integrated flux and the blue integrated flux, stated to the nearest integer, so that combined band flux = 1400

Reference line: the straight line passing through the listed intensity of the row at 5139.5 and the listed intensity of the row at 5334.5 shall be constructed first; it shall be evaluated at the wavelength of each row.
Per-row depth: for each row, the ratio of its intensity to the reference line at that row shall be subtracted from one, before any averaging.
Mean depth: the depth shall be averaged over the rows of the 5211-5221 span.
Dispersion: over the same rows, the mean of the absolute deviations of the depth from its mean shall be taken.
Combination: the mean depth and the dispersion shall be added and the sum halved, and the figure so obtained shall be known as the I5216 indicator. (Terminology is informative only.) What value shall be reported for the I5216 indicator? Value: -0.011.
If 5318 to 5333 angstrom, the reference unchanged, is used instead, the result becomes 0.019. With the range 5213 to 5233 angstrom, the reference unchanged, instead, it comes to 0.007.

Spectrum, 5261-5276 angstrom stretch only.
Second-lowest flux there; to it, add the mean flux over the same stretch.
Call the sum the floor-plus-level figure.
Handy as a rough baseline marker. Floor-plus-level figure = 17.8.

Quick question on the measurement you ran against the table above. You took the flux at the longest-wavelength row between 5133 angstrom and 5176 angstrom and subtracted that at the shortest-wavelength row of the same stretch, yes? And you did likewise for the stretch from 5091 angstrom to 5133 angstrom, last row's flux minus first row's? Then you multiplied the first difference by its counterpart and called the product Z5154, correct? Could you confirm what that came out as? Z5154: 0.010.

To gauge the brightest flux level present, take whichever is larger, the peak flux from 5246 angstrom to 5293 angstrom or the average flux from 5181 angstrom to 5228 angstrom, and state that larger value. 9.43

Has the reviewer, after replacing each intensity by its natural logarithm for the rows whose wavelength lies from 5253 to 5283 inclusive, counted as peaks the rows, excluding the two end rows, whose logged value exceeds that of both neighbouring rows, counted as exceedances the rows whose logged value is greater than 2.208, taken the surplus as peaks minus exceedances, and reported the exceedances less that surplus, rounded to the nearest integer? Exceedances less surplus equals 5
